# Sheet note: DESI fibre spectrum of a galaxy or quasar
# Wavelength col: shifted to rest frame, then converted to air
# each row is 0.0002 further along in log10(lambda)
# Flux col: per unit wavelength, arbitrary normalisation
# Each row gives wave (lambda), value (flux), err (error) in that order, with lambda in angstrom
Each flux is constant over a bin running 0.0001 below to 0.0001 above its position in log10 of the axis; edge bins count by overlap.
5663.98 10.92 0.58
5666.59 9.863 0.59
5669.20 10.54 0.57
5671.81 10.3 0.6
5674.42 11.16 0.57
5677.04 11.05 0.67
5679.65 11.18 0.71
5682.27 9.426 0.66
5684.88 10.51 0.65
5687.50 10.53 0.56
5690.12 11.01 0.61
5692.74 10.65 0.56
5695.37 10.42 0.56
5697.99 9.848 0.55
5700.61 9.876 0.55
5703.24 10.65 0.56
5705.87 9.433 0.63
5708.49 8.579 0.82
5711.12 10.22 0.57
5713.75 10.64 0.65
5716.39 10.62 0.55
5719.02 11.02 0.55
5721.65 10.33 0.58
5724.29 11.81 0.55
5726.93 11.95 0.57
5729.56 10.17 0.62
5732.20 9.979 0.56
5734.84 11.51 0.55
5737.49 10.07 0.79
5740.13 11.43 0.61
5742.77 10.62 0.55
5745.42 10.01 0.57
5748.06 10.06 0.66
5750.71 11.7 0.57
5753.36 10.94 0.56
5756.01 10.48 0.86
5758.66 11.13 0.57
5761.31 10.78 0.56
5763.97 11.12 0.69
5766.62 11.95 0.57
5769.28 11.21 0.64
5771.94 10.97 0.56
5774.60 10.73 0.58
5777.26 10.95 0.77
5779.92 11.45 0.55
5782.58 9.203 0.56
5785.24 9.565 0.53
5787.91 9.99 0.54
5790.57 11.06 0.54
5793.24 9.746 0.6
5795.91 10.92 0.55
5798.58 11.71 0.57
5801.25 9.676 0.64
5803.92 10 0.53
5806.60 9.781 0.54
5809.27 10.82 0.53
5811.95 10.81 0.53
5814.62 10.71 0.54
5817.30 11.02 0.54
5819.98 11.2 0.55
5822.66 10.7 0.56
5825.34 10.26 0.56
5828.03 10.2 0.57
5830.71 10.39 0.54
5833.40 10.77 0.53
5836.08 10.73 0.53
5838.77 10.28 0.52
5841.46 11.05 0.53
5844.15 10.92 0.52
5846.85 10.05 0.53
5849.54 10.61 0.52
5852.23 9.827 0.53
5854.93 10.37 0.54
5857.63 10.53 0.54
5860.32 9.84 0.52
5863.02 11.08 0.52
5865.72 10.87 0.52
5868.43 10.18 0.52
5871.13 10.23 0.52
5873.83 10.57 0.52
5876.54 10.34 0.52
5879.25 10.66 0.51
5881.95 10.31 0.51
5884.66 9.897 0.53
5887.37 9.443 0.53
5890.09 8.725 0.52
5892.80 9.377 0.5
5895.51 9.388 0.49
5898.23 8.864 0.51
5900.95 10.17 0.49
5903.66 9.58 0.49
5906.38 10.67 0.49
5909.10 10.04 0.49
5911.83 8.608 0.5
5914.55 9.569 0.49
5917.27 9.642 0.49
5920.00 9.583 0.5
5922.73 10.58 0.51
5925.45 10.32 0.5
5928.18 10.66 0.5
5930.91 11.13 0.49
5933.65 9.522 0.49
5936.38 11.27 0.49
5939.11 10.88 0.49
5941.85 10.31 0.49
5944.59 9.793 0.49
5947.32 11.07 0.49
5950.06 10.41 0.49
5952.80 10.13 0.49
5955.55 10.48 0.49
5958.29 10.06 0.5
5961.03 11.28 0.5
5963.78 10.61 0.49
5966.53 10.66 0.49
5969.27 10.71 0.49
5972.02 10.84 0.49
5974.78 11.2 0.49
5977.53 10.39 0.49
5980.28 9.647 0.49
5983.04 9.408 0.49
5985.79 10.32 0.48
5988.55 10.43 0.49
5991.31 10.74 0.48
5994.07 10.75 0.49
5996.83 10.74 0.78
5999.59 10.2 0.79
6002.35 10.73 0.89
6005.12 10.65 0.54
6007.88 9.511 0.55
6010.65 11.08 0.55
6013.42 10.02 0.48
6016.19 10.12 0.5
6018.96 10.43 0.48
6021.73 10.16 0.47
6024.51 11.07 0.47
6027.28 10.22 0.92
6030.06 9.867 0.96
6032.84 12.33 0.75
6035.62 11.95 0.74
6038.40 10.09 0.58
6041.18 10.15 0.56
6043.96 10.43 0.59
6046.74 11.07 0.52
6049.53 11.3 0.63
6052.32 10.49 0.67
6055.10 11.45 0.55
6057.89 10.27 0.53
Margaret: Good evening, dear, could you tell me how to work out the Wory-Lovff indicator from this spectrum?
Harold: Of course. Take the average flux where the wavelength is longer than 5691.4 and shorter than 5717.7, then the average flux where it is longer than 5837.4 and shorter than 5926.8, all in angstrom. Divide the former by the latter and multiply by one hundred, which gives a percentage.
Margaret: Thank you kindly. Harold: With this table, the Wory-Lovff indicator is 100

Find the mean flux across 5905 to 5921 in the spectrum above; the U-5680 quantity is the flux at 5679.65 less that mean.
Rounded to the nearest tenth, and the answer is 1.5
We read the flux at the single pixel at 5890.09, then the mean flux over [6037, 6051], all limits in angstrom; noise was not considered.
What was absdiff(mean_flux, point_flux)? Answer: 1.9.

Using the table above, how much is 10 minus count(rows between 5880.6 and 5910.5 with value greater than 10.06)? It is 7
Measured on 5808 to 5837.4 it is -1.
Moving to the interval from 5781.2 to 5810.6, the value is 6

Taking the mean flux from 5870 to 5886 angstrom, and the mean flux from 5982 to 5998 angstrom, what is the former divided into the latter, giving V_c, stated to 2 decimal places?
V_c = 1.01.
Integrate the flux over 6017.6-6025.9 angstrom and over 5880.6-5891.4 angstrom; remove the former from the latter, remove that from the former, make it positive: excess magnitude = 72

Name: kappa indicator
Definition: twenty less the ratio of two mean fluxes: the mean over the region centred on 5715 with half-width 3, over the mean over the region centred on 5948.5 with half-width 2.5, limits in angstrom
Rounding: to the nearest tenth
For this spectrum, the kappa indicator 19.0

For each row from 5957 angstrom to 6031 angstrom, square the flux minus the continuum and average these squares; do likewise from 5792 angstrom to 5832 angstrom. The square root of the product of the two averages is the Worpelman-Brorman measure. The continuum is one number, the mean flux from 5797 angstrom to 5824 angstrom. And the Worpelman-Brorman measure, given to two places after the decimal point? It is 0.30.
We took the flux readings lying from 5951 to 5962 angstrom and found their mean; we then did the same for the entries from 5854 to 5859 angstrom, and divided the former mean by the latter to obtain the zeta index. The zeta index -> 1.00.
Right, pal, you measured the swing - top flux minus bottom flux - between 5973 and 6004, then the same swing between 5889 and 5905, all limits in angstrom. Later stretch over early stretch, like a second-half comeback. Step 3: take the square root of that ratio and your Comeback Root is 1.11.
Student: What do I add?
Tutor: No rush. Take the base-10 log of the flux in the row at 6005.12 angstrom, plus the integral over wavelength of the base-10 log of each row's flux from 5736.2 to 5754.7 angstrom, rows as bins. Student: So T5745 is 20.1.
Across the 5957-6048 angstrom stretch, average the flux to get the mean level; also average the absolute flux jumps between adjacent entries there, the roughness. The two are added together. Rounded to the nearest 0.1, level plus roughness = 11.1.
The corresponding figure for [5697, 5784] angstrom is 11.4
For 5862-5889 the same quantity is 10.7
